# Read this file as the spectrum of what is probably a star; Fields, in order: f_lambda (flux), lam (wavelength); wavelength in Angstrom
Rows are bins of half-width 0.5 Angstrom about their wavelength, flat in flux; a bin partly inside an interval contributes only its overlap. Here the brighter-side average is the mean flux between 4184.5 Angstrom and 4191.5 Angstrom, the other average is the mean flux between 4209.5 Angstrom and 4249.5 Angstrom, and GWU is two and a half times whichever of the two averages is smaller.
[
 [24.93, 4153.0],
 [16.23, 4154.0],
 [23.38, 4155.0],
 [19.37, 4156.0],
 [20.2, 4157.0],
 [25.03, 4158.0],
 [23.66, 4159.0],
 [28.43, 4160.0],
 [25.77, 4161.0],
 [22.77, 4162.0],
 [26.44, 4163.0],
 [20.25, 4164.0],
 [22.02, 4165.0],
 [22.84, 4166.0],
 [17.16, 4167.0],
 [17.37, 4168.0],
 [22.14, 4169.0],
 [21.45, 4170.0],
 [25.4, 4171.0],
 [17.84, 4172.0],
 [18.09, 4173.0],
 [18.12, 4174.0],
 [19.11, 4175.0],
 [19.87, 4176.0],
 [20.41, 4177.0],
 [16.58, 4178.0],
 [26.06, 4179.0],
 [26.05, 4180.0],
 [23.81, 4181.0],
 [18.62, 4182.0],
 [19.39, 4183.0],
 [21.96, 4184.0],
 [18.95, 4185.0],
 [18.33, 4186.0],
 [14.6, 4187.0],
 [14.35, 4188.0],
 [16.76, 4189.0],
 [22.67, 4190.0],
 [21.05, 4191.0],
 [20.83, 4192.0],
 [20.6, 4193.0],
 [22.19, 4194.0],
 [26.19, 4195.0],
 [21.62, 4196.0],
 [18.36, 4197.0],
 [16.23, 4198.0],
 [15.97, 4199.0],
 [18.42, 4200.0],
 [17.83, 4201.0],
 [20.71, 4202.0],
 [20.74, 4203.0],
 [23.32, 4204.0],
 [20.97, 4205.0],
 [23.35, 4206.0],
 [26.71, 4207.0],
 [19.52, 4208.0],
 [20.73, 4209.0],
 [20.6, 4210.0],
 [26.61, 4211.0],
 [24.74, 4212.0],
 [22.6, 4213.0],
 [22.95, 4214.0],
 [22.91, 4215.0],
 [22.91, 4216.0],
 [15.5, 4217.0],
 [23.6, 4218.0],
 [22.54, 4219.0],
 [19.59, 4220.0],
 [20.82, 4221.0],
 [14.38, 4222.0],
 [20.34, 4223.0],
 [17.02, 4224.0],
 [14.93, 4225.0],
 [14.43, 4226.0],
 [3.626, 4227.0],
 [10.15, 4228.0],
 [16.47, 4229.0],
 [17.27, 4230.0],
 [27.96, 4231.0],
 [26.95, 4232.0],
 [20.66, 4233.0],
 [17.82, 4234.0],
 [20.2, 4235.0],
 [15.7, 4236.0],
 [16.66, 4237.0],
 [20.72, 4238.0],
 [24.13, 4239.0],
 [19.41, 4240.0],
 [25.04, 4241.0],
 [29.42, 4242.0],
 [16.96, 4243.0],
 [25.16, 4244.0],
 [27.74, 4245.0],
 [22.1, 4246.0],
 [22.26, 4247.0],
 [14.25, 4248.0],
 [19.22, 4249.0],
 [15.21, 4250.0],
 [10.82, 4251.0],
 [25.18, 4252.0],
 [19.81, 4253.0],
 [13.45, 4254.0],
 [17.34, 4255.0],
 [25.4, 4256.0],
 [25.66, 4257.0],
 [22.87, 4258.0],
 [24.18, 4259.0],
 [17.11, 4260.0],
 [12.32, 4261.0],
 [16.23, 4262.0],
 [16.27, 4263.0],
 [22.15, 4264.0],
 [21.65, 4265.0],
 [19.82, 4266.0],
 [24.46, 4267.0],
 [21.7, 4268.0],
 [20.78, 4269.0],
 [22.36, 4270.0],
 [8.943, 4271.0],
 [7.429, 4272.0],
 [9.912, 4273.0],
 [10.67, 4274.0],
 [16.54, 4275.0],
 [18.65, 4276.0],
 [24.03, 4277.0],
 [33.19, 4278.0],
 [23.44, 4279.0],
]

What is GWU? 45.3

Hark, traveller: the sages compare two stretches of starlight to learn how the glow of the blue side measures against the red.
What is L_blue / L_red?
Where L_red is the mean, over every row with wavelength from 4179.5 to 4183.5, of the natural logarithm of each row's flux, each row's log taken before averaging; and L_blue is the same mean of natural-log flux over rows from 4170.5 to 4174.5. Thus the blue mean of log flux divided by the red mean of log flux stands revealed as 0.97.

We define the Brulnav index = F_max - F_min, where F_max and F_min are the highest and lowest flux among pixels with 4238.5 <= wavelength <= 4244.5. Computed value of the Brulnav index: 12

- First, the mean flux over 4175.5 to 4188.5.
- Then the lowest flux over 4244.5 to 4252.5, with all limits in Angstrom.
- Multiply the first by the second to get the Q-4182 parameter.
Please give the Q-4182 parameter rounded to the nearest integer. 216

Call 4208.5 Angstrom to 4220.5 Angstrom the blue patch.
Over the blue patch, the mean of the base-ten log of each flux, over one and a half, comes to 0.894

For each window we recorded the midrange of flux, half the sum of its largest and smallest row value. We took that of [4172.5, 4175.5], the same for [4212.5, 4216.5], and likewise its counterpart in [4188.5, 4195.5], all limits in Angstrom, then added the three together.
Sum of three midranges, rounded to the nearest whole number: 63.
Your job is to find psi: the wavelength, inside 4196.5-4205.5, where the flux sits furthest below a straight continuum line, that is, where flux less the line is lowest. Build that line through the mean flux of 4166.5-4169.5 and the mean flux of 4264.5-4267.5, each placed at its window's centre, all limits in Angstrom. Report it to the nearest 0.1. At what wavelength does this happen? 4199.0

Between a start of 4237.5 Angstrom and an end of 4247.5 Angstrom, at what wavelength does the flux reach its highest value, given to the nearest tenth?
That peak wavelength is 4242.0 Angstrom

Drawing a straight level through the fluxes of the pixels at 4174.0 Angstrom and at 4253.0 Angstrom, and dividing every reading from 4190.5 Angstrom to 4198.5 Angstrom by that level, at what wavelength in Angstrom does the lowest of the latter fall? 4198.0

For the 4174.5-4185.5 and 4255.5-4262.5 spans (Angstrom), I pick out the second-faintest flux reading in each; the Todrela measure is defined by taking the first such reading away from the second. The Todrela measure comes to -2.4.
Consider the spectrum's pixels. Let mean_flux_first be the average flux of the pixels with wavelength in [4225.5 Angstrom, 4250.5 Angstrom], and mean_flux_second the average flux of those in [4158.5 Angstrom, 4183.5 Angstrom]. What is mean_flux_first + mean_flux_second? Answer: 41.2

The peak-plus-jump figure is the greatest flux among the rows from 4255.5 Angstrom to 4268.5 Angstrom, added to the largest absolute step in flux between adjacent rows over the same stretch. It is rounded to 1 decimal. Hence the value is 32.7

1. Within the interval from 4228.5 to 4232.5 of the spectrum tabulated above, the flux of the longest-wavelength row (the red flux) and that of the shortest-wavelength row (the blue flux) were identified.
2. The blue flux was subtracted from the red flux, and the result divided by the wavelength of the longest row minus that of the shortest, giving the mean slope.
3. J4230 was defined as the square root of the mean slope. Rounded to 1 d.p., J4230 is 1.9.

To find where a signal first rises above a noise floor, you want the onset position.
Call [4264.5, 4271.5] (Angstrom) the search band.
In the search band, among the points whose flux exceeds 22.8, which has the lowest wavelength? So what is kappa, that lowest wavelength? 4267.0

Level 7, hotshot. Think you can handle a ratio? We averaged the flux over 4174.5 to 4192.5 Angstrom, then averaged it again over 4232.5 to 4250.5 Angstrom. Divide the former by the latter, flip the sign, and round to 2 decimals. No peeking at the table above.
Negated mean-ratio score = -0.96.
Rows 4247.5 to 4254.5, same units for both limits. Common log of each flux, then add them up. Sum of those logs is 8.5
